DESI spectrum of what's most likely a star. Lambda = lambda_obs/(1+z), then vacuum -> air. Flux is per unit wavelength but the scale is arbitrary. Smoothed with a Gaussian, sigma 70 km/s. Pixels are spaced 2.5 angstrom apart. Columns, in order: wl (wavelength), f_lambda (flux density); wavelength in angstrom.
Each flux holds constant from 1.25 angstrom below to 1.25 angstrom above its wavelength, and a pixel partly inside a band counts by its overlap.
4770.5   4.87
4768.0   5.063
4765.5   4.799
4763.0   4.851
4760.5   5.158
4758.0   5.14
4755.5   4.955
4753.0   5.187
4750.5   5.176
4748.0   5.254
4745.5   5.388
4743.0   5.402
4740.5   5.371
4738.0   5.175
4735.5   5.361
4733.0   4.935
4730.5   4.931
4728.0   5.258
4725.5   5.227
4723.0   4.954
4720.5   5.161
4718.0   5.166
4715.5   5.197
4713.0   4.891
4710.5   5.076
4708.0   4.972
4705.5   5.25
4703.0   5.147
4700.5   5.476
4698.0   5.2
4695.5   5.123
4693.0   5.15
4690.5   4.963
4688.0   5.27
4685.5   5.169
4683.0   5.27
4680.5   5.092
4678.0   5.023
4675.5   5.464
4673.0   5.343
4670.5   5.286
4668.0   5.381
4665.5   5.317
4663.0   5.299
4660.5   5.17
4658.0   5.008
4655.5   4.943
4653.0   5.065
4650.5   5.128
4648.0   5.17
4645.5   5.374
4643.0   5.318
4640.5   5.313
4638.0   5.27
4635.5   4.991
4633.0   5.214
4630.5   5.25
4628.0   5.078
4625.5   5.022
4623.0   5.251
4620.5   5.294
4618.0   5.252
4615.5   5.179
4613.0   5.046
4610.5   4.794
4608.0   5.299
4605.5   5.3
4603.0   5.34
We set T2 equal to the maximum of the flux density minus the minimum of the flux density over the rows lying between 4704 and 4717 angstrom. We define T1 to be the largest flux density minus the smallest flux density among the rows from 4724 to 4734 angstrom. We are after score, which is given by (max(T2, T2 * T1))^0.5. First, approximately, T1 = 0.33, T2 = 0.36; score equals 0.60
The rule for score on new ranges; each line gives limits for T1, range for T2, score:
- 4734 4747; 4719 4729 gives 0.55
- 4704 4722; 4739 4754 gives 0.48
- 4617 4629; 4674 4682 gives 0.66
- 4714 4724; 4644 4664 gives 0.66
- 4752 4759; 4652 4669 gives 0.66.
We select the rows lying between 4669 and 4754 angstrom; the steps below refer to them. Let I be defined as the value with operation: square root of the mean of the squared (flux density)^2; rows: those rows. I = 27.0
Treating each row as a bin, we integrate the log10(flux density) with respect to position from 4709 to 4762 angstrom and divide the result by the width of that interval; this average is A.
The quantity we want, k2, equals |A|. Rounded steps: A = 0.7123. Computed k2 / 0.712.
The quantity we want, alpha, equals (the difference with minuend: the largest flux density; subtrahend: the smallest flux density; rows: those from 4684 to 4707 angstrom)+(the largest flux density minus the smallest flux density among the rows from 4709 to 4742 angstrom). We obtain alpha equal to 0.99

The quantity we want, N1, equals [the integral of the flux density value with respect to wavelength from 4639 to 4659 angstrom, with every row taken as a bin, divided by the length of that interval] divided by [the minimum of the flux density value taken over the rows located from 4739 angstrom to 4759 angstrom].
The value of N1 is 1.043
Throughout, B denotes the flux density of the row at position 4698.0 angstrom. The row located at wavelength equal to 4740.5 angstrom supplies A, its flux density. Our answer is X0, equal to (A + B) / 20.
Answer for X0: 0.529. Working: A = 5.371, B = 5.2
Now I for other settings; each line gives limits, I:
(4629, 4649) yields 27.5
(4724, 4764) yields 26.8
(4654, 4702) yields 27.2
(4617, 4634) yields 27.0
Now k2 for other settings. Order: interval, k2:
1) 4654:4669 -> 0.714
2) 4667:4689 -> 0.720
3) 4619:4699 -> 0.715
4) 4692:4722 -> 0.712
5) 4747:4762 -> 0.711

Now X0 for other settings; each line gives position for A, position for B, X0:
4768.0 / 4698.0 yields 0.513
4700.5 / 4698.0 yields 0.534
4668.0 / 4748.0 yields 0.532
